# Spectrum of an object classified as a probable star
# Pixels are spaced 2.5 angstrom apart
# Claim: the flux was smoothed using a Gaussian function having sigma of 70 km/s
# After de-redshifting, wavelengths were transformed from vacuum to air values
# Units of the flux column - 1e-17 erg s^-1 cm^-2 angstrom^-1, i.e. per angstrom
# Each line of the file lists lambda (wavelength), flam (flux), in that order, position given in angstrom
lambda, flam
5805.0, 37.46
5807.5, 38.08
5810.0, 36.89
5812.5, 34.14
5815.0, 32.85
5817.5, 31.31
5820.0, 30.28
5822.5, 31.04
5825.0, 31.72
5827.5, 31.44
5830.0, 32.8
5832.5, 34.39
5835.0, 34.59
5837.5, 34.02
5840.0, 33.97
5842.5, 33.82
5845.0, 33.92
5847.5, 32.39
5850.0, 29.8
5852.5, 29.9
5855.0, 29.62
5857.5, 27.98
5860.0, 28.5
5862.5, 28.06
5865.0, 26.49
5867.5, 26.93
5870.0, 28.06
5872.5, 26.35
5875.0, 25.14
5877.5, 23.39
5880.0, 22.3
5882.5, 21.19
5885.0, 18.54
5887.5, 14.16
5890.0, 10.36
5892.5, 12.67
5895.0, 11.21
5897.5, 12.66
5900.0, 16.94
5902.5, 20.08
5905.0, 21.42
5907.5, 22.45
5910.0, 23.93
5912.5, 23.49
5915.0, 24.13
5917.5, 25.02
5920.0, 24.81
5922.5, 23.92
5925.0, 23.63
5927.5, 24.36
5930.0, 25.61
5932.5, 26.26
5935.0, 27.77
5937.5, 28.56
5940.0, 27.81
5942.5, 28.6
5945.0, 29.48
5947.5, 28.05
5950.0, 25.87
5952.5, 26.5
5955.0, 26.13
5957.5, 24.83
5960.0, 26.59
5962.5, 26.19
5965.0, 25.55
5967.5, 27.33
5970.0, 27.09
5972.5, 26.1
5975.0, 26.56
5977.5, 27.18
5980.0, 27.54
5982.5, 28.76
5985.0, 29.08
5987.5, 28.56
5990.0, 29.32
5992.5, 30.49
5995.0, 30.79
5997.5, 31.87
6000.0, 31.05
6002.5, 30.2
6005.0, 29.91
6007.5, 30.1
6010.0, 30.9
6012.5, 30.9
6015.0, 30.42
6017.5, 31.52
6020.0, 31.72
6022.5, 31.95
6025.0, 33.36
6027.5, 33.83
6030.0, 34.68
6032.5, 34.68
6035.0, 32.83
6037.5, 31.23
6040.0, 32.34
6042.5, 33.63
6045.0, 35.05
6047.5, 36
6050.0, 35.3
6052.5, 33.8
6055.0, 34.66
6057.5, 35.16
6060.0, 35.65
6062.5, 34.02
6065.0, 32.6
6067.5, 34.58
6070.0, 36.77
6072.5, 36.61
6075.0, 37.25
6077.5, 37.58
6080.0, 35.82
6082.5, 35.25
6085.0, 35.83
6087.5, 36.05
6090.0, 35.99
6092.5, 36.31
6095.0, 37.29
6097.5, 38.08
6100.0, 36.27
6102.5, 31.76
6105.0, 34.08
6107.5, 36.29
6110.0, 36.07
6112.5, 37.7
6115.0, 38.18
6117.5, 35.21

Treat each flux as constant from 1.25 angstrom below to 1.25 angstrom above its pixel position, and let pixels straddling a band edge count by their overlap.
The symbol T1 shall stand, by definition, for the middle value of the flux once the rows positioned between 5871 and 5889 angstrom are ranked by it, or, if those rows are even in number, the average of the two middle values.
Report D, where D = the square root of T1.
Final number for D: 4.7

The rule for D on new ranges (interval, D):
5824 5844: 5.8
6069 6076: 6.1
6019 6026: 5.7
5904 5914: 4.8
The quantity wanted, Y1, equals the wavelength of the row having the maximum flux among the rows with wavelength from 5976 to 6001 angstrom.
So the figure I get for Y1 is 5997.5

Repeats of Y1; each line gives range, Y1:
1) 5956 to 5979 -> 5967.5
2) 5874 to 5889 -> 5875.0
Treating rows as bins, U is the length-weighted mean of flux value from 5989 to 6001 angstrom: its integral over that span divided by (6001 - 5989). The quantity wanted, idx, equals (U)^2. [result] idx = 944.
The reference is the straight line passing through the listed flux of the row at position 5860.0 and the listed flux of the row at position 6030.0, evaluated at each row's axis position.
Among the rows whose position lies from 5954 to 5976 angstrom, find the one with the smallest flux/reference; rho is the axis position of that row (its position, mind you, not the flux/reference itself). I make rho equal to 5957.5 angstrom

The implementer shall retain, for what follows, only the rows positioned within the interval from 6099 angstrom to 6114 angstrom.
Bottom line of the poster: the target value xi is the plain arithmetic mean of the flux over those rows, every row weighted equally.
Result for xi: 35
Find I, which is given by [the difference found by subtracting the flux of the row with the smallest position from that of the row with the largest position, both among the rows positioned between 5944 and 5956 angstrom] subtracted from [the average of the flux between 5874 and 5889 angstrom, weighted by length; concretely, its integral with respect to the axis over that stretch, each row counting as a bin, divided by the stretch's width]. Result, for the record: 24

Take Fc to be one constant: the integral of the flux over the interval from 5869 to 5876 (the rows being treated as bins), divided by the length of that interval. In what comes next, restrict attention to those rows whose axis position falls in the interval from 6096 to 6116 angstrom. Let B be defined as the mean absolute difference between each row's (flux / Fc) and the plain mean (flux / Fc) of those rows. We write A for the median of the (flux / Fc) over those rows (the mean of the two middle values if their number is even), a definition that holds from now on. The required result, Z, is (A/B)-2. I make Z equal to 21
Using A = 1.4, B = 0.059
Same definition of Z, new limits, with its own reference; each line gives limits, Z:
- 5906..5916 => 43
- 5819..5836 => 21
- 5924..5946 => 14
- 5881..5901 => 2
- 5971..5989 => 27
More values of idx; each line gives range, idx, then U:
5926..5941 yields 711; 27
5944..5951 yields 773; 28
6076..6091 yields 1304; 36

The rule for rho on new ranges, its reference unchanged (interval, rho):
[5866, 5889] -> 5887.5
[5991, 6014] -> 6005.0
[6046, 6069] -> 6065.0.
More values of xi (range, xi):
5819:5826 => 31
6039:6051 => 34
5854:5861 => 29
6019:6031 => 33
